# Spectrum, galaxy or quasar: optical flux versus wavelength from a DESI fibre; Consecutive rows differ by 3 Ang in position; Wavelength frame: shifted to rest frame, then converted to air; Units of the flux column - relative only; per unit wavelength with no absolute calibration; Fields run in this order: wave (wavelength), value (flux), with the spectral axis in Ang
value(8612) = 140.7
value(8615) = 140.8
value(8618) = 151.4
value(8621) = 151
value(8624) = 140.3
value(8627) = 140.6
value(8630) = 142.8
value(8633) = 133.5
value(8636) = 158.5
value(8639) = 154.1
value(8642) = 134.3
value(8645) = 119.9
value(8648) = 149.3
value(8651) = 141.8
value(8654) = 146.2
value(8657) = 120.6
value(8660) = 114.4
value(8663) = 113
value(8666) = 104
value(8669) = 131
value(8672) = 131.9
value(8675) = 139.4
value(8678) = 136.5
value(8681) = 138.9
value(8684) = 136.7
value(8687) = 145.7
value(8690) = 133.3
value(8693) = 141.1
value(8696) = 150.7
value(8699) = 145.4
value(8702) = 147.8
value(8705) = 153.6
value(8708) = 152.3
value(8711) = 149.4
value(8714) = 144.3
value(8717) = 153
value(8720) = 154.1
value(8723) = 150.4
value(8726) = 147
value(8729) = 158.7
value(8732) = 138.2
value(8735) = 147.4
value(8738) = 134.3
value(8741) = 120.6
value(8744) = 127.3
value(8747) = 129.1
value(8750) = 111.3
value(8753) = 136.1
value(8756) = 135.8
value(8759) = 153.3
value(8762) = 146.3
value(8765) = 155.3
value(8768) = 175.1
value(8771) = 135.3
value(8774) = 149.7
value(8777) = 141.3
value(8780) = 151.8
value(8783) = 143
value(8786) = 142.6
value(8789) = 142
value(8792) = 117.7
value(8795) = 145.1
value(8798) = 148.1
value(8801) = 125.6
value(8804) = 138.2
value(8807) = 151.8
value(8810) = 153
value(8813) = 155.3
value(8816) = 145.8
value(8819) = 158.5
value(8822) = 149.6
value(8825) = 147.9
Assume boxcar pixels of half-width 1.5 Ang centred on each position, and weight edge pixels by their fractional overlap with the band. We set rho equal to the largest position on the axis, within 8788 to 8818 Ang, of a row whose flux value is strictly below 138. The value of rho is 8801 Ang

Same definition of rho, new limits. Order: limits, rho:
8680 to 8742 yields 8741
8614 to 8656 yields 8645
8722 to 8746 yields 8744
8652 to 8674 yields 8672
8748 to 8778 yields 8771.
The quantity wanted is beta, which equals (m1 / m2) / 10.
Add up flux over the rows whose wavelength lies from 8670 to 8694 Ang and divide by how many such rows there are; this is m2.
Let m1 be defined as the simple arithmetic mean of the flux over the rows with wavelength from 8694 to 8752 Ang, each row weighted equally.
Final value 0.104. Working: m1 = 143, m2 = 138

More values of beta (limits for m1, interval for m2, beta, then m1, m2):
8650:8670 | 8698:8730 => 0.083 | 124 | 151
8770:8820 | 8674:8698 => 0.103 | 144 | 140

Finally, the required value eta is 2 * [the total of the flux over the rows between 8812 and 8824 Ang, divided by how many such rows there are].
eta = 305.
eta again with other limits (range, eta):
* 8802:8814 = 299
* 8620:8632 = 287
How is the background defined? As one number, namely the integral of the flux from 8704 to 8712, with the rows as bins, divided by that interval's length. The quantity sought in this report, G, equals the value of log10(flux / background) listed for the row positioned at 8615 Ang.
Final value -0.033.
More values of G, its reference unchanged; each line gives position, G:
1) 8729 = 0.019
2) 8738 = -0.053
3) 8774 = -0.006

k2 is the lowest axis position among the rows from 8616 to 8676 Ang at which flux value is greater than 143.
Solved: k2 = 8618 Ang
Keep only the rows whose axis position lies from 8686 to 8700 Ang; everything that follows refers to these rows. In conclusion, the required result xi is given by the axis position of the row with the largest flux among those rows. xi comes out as 8696 Ang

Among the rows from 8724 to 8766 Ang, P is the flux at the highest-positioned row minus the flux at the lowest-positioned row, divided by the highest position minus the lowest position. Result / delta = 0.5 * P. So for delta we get 0.11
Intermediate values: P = 0.21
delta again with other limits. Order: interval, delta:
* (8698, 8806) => -0.03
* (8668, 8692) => 0.05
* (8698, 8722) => 0.21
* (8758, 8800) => -0.07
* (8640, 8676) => 0.08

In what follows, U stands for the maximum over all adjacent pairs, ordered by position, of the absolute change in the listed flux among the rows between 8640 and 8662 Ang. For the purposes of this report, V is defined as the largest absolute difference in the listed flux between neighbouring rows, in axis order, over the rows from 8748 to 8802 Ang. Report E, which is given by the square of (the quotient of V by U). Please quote 2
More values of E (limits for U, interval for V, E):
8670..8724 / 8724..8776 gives 10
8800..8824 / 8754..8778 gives 9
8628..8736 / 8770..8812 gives 1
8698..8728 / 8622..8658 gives 11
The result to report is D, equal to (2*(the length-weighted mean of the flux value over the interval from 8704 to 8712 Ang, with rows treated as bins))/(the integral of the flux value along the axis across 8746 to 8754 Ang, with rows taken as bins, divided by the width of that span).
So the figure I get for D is 2.44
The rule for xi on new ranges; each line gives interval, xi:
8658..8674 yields 8672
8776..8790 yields 8780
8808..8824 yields 8819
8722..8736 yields 8729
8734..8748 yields 8735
